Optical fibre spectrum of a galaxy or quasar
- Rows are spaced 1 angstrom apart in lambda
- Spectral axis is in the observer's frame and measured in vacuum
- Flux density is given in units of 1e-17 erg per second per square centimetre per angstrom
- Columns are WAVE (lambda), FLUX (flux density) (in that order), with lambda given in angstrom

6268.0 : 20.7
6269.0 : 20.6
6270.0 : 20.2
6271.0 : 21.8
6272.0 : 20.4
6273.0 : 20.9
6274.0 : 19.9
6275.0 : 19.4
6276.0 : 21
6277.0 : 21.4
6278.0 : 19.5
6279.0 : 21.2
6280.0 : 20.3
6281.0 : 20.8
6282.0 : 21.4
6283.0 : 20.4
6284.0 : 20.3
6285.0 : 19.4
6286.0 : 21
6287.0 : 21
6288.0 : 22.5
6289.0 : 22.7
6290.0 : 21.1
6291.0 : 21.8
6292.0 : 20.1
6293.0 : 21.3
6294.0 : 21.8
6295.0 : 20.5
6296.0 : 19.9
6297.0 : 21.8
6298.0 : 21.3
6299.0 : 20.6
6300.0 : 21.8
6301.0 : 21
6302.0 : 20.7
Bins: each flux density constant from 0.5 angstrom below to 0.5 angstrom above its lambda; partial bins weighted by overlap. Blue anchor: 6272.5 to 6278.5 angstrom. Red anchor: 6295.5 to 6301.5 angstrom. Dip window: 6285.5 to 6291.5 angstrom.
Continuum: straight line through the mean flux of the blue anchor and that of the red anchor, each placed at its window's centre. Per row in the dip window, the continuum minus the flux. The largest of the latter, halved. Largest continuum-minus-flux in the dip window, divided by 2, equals -0.15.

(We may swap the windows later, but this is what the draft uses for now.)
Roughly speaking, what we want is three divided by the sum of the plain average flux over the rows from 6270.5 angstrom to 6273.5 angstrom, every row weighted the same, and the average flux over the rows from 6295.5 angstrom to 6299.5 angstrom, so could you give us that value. 0.0715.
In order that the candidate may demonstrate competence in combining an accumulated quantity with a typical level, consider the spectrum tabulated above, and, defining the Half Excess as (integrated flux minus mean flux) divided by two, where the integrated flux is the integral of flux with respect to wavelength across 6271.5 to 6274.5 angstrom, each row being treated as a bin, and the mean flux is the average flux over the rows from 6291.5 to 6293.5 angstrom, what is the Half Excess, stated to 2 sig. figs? 20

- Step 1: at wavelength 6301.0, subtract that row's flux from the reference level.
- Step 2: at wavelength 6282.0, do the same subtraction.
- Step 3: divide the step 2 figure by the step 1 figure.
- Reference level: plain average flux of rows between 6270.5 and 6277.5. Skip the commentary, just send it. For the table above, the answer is 2.3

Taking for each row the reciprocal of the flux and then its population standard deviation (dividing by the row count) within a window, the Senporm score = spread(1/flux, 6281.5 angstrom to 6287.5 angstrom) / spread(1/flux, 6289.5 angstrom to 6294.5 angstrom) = 1.10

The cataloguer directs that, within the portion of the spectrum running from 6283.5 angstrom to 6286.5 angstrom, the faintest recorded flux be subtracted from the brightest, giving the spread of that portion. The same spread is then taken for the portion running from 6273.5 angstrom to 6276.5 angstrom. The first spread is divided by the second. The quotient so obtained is 1.00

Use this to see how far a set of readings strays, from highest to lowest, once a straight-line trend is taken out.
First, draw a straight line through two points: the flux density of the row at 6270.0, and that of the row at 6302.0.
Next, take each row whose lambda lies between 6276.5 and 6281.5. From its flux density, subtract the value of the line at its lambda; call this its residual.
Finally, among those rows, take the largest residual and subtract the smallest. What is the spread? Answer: 1.92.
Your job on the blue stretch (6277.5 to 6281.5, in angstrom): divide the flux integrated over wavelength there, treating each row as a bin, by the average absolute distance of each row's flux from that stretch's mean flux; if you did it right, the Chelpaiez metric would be 149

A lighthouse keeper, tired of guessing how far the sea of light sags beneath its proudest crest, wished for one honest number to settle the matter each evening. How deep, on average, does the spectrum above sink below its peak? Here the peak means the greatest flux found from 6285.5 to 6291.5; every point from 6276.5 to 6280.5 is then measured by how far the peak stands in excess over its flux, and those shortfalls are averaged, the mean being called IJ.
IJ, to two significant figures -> 2.1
